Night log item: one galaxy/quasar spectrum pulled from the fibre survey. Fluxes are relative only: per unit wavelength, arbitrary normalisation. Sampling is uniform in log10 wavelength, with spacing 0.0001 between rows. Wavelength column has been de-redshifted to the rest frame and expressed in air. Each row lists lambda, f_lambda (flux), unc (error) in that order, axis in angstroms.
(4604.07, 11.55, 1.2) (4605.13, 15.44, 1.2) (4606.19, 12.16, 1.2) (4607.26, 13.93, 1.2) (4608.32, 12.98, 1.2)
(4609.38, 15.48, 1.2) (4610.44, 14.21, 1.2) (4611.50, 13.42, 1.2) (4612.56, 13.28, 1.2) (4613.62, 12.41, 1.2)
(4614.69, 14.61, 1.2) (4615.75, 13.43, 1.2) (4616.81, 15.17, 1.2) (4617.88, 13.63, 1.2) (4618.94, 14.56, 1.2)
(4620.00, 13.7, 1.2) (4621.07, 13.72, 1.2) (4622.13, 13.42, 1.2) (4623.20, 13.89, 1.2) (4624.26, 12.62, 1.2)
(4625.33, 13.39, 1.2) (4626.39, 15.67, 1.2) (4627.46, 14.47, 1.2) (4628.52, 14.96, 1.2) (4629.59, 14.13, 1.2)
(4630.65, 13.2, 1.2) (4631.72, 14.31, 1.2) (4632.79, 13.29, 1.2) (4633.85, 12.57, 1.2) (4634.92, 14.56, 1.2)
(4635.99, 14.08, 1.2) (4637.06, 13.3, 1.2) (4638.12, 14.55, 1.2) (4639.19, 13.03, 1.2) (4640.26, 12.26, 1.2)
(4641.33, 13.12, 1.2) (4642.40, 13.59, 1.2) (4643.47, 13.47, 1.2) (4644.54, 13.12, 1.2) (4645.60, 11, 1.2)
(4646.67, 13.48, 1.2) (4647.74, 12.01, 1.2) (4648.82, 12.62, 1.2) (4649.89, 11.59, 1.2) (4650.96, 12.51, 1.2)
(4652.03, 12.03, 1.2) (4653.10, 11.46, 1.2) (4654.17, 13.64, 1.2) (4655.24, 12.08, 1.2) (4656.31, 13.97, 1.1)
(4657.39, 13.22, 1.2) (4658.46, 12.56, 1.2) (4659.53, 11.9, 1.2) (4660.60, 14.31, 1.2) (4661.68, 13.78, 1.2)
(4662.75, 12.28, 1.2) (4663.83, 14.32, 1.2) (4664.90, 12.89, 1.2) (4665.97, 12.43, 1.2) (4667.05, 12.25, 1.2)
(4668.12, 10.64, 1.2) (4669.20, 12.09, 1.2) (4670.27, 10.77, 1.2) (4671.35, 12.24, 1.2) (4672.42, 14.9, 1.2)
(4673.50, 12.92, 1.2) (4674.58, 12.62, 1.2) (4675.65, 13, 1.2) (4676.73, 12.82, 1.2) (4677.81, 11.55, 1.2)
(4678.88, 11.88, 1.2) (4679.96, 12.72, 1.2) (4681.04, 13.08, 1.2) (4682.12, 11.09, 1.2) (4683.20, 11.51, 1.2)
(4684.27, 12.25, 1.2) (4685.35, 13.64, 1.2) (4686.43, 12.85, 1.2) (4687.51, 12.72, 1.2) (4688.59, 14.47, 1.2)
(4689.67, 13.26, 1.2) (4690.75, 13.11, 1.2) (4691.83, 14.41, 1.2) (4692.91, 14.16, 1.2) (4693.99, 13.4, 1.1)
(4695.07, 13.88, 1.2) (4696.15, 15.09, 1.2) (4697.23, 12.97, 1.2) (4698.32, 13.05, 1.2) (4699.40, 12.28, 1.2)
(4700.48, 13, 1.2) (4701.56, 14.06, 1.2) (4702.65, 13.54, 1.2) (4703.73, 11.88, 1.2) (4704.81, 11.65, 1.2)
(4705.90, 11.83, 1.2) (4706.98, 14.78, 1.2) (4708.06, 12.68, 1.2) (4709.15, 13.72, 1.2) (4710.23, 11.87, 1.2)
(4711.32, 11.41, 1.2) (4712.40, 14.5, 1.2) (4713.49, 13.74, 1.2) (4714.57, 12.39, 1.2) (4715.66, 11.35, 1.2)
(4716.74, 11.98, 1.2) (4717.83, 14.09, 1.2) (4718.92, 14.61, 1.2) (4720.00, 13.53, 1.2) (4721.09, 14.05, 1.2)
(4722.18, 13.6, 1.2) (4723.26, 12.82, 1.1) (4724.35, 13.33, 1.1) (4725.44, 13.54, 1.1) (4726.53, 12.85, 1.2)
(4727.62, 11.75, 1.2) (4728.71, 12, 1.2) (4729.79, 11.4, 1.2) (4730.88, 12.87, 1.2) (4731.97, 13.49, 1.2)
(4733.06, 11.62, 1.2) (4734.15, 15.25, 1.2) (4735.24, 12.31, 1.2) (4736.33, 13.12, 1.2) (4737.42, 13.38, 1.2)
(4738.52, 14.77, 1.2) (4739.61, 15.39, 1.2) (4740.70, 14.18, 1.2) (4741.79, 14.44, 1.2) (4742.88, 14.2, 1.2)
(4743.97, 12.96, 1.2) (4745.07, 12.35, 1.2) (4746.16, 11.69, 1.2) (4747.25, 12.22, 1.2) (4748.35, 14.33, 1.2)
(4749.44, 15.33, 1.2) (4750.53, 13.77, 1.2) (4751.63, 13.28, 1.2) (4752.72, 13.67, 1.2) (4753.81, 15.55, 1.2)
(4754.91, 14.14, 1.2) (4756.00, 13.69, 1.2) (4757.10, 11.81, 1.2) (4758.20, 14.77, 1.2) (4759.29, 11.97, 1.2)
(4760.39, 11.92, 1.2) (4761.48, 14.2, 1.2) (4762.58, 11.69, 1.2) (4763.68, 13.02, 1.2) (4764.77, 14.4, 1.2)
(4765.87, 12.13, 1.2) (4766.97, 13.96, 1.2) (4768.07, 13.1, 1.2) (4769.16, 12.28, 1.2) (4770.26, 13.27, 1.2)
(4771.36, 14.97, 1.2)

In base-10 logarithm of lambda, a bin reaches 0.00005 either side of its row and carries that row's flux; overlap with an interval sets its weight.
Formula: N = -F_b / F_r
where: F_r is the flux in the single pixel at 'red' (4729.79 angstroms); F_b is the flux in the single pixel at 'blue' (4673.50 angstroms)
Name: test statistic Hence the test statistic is -1.13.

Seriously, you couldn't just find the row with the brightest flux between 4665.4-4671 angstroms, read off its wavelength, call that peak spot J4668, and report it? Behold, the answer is 4665.97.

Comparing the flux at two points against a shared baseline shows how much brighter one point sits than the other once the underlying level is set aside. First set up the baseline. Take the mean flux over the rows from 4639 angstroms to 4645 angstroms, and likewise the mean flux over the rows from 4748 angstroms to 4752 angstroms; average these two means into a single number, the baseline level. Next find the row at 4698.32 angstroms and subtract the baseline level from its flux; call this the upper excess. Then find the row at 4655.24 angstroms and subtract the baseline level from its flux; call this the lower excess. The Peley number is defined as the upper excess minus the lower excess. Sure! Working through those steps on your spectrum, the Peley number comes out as 1.0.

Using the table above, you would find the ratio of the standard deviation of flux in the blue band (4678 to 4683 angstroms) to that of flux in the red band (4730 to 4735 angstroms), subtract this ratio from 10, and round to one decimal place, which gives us 9.4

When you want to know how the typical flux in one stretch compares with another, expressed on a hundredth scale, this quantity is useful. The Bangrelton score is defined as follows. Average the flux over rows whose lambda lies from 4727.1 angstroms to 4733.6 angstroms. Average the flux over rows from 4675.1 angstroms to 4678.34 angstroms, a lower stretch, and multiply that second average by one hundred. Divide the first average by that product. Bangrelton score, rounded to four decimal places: 0.0098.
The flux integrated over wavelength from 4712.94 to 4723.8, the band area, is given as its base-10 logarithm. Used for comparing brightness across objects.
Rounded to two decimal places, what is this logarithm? 2.16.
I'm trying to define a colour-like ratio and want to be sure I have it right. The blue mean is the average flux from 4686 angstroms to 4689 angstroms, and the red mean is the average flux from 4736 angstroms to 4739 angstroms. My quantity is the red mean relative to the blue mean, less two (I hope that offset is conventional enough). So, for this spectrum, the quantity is -0.97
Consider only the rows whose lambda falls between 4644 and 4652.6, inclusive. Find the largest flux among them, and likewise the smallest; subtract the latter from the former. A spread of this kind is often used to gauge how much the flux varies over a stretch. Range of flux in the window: 2.5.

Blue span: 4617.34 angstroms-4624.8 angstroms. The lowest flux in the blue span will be 12.62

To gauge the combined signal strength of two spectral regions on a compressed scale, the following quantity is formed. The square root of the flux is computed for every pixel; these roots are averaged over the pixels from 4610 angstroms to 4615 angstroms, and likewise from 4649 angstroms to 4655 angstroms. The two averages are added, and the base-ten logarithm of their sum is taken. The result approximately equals 0.856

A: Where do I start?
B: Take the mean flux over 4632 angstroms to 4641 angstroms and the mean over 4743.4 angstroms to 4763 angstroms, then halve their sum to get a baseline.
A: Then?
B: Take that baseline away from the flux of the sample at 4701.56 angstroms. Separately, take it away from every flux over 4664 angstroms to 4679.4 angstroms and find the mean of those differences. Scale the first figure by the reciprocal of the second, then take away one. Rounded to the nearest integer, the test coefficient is -2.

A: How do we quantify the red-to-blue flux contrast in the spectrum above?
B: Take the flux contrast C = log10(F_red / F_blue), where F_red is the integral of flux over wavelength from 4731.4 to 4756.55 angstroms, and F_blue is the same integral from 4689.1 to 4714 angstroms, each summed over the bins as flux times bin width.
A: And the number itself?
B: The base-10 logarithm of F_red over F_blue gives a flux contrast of 0.02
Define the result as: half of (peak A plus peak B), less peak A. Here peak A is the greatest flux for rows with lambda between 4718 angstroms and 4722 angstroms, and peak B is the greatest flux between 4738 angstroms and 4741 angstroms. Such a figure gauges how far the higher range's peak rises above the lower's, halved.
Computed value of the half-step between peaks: 0.39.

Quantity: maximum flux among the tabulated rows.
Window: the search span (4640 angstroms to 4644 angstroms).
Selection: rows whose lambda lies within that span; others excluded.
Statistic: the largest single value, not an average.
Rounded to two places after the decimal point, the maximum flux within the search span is 13.59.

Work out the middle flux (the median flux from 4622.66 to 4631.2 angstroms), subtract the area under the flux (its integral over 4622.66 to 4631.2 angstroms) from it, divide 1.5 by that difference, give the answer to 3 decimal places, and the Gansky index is -0.014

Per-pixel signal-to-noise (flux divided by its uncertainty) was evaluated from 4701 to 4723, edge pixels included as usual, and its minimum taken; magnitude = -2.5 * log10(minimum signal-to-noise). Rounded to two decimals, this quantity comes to -2.44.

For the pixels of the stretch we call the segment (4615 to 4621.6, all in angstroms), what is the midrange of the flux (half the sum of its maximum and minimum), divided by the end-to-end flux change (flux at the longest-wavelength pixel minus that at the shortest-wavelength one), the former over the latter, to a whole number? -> 49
